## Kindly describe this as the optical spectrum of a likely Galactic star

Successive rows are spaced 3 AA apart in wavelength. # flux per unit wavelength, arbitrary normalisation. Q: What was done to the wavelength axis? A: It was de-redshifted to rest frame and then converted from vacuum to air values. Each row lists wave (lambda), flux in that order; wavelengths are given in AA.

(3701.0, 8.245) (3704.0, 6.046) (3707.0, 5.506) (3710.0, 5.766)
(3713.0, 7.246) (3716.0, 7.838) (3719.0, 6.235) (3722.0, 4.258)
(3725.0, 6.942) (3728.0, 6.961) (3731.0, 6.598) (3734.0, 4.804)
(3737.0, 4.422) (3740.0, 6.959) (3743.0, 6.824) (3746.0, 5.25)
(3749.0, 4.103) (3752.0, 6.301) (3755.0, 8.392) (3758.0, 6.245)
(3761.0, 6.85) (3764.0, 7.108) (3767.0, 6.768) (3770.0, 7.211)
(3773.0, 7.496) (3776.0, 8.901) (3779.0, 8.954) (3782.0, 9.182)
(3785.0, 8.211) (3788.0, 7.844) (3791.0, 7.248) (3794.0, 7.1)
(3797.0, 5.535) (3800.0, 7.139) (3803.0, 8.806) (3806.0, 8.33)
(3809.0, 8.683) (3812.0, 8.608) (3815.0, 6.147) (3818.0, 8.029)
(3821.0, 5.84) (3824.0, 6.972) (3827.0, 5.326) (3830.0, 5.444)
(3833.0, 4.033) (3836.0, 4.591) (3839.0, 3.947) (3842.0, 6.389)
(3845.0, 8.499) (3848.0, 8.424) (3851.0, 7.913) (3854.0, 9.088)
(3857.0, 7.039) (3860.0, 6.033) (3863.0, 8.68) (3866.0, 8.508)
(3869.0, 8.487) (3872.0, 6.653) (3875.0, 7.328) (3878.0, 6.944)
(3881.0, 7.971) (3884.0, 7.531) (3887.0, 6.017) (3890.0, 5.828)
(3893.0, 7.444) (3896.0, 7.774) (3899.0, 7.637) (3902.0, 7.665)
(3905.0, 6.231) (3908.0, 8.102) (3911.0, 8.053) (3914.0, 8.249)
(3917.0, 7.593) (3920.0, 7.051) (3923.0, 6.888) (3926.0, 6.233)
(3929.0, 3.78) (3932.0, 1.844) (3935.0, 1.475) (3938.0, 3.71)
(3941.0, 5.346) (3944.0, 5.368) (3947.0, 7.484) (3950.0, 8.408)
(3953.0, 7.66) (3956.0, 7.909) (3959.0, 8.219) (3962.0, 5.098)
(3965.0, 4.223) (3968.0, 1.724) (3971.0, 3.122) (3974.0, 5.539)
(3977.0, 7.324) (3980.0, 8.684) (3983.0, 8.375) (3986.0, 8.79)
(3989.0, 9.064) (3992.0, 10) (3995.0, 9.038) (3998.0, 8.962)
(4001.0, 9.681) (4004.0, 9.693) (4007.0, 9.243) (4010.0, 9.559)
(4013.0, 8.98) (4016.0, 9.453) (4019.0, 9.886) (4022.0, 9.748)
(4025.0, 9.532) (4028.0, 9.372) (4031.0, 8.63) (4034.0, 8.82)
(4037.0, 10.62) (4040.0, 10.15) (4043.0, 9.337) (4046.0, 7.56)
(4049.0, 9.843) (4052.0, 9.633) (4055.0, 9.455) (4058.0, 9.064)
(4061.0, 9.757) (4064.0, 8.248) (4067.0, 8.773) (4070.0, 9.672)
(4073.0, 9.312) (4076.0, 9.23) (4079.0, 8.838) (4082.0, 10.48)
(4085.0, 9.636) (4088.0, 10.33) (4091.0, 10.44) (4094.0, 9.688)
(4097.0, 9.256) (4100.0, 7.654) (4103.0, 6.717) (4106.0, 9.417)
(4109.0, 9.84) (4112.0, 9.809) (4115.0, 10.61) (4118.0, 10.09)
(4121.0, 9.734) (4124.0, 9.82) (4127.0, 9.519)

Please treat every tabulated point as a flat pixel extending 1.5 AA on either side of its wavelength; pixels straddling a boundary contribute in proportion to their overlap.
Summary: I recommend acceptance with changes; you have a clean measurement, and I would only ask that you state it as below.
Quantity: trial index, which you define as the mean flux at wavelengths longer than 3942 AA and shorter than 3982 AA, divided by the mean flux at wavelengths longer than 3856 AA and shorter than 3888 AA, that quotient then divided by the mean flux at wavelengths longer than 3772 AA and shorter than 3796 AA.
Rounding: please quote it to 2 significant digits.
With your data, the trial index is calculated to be 0.10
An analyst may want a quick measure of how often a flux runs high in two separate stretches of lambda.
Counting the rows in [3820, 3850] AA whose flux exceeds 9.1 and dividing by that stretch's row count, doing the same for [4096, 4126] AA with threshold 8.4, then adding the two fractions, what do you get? 0.80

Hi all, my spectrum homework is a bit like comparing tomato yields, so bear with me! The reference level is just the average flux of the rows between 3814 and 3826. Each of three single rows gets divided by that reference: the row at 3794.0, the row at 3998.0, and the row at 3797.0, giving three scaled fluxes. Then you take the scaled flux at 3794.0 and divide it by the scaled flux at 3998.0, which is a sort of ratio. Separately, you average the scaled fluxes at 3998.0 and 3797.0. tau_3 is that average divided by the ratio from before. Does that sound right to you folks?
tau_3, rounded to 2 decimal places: 1.36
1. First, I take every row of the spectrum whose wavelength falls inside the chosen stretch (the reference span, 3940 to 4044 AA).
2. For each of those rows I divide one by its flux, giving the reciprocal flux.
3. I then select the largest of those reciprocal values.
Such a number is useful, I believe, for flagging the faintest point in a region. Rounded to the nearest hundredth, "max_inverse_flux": 0.58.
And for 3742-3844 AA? 0.25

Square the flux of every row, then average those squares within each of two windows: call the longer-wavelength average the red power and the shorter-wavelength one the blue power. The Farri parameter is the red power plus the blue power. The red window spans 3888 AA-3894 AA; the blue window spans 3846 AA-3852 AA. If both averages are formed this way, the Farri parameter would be 111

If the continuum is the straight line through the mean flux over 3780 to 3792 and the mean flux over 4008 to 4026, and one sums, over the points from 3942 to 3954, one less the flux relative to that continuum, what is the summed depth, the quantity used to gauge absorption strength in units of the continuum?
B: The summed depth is 0.8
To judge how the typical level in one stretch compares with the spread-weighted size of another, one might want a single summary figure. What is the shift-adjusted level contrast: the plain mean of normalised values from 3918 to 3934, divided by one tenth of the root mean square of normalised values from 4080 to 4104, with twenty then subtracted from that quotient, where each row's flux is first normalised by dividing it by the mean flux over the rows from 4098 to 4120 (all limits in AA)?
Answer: -14.5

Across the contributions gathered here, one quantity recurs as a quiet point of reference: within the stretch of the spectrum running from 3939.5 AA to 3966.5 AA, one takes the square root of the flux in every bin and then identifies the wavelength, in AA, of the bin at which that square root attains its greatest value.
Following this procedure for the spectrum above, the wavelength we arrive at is 3950.0 AA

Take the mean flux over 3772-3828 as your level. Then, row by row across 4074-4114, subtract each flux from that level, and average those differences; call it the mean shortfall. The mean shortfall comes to -1.7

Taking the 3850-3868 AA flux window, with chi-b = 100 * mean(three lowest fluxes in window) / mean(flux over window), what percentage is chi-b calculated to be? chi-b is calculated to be 89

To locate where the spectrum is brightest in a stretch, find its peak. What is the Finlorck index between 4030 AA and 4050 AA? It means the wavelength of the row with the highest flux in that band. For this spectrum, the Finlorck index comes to 4037.0 AA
